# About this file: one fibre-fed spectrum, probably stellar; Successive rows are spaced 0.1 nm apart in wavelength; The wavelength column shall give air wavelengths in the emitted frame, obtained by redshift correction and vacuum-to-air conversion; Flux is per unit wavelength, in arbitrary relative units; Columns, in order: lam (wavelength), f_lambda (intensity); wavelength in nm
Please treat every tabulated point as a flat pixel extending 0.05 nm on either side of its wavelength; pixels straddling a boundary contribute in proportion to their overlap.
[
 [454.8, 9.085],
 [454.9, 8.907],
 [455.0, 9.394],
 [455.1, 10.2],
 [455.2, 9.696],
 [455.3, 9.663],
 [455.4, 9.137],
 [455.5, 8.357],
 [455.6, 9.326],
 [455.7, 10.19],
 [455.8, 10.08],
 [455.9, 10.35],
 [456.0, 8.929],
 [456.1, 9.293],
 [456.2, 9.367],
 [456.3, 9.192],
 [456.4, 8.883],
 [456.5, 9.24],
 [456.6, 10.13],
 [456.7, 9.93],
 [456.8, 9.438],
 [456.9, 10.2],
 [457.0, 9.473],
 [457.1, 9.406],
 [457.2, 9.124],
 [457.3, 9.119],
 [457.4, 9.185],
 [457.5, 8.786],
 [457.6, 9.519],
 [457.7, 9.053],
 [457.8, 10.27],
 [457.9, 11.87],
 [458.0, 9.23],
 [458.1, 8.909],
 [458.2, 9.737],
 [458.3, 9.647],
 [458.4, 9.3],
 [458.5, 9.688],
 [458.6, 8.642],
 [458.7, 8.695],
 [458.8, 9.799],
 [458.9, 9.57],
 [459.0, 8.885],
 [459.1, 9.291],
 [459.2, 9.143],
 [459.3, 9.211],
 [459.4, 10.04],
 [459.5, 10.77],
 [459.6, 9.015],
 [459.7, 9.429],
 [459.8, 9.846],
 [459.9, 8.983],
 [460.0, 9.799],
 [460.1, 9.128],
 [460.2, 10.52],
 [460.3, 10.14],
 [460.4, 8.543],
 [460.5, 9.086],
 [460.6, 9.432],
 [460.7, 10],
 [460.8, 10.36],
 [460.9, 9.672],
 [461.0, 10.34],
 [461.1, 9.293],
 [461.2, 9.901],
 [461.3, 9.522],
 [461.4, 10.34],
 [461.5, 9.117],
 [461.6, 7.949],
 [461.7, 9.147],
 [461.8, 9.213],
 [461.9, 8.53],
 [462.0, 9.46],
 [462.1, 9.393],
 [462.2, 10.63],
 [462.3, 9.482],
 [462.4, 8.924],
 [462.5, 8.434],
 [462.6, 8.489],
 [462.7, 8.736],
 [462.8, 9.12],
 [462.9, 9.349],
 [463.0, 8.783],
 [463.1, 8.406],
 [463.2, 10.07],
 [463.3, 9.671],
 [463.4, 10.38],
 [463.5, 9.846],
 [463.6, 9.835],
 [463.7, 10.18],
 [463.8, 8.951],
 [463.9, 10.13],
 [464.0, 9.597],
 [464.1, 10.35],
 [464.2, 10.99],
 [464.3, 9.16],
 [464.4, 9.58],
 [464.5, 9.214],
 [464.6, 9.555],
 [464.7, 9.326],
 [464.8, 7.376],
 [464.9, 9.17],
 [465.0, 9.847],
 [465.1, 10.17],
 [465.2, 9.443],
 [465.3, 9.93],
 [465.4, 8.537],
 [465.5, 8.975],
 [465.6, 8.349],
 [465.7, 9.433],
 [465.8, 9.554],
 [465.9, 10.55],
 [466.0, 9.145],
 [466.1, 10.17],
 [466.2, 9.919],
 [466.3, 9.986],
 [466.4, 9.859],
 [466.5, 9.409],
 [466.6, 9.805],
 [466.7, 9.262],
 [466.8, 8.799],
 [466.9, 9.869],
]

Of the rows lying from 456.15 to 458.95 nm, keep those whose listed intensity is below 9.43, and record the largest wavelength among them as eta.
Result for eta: 458.7 nm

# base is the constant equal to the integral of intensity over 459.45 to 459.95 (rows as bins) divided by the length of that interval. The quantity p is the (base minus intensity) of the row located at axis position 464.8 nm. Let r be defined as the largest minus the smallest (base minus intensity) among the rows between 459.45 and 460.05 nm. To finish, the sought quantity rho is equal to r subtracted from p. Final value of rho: 0.4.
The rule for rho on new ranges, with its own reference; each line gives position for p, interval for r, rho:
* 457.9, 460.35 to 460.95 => -4.1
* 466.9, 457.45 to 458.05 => -3.3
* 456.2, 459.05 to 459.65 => -1.5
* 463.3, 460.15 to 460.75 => -2.0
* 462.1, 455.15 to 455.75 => -1.6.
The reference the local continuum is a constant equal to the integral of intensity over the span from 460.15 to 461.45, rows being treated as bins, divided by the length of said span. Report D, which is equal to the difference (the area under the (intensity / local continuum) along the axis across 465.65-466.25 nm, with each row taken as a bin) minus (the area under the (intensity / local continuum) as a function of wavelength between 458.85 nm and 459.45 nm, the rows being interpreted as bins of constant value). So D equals 0.027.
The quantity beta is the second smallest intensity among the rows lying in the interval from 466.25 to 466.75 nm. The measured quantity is 9.409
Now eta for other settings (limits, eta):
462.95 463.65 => 463.1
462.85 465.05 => 464.9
